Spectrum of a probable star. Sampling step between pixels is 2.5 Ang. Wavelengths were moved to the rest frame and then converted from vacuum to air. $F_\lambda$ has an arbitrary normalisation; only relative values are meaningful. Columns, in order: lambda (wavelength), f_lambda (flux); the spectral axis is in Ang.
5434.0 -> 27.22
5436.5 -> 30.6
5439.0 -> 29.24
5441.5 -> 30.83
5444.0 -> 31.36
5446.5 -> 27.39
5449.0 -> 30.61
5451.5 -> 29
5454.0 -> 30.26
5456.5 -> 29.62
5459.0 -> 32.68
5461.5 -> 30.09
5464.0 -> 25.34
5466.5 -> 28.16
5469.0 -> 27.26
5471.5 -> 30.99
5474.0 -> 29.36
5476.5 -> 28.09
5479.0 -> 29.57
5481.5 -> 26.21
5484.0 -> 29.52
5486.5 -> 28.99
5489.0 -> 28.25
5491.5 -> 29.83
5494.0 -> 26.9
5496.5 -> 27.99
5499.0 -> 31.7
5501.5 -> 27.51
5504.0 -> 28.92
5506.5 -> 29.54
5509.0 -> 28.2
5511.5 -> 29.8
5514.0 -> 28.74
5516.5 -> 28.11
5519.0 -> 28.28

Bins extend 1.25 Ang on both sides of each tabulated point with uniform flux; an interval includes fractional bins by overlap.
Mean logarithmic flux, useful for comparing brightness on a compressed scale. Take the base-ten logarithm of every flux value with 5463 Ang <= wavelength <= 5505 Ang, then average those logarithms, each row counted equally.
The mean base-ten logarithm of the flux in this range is 1.45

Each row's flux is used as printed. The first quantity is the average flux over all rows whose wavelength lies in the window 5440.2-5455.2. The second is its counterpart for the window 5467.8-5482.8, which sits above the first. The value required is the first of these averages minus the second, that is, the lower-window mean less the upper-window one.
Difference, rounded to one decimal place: 1.3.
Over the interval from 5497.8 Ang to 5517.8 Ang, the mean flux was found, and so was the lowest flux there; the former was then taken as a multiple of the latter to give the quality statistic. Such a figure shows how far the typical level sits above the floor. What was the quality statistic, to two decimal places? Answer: 1.06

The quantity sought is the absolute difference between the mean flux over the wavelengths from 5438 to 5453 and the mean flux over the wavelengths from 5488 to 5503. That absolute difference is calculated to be 1.0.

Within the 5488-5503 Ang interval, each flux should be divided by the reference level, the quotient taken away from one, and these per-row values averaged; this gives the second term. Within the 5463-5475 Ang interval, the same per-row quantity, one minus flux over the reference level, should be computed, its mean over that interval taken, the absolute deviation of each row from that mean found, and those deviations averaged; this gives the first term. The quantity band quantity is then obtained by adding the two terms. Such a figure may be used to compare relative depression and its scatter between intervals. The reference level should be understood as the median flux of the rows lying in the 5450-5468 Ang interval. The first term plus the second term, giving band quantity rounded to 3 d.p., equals 0.084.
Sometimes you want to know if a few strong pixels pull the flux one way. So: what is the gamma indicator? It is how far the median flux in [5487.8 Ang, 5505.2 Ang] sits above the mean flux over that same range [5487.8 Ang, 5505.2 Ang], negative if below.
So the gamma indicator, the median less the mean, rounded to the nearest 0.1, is -0.5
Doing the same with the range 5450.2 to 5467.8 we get 0.3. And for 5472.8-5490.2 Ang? 0.4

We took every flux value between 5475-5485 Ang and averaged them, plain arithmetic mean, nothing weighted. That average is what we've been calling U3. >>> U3 28.3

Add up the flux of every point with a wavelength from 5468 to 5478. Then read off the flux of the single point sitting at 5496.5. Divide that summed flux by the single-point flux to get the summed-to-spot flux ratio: 4.13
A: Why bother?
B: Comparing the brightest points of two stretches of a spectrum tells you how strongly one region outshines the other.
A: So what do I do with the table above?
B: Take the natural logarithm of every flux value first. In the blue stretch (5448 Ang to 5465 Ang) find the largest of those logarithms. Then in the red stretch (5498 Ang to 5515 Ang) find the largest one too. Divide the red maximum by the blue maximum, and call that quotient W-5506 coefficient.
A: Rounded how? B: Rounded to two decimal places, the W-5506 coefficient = 0.99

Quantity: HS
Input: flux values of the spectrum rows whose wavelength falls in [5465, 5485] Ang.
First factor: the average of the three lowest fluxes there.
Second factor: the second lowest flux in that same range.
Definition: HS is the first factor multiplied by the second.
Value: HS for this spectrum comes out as 741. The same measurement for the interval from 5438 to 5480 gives 727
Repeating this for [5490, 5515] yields 756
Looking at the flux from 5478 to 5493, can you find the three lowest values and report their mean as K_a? 27.8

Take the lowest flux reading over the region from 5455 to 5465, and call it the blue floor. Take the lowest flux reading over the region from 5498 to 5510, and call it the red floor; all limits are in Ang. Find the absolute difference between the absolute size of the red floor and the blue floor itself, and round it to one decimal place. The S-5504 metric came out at 2.2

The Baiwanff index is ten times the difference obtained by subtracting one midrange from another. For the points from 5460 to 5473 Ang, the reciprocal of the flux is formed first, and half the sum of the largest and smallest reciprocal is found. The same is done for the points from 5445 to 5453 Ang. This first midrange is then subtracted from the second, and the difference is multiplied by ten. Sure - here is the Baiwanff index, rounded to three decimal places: -0.013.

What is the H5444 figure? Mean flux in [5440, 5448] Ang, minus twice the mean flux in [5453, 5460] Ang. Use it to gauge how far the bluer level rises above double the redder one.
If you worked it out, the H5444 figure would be -31.8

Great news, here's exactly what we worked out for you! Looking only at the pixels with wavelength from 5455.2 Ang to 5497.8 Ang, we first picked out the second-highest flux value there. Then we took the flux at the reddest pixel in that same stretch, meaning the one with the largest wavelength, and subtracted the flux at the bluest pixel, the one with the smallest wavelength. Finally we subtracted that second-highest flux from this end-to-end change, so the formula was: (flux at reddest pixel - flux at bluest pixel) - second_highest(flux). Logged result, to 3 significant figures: -32.6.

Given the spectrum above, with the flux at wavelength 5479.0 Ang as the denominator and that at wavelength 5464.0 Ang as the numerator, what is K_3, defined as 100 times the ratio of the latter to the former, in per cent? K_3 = 86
